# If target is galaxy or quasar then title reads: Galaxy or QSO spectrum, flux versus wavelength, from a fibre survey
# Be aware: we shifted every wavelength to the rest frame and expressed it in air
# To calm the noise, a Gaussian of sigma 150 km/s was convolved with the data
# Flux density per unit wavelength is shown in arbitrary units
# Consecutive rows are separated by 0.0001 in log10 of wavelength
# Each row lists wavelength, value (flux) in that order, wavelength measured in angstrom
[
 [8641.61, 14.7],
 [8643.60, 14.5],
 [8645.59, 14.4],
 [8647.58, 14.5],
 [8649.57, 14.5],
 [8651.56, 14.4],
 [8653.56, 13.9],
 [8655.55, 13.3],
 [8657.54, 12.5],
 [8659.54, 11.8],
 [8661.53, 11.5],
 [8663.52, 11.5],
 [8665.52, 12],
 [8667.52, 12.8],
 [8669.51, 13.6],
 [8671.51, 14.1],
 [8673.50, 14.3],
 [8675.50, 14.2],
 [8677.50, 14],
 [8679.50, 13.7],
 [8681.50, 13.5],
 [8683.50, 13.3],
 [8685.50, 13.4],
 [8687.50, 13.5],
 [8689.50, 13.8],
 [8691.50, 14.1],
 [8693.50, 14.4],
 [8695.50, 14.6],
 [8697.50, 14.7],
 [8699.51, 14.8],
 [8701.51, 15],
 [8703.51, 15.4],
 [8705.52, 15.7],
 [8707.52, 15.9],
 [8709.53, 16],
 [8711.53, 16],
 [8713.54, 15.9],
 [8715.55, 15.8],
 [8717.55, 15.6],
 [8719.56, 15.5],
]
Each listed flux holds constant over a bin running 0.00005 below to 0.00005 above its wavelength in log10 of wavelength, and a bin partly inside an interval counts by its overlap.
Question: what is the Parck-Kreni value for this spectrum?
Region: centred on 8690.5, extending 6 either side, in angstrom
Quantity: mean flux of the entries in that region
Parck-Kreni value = 14.0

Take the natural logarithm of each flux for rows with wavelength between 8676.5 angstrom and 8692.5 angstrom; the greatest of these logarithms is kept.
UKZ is 2.65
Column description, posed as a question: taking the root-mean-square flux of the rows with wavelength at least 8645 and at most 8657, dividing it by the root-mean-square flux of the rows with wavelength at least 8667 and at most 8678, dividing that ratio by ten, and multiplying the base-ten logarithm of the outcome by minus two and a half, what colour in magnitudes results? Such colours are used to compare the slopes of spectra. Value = 2.47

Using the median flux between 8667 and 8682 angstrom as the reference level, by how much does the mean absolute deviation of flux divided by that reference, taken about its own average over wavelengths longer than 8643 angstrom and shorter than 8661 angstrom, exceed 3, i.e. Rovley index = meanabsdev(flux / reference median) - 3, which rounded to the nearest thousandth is -2.941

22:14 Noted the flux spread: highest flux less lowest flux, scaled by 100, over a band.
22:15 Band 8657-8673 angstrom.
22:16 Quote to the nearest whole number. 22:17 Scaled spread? 260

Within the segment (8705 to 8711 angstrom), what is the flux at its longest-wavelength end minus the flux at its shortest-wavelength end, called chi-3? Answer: 0.30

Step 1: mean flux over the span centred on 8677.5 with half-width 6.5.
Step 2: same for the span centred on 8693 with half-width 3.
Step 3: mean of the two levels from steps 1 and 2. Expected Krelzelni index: 14.1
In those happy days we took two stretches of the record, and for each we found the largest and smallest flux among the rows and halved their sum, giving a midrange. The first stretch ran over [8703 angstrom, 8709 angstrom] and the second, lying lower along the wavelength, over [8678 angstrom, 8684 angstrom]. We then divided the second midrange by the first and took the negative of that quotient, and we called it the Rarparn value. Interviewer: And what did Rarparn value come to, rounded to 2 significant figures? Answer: -0.86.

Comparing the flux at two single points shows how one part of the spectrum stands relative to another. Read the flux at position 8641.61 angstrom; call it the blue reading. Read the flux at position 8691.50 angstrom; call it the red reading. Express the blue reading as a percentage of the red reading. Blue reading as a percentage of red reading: 104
